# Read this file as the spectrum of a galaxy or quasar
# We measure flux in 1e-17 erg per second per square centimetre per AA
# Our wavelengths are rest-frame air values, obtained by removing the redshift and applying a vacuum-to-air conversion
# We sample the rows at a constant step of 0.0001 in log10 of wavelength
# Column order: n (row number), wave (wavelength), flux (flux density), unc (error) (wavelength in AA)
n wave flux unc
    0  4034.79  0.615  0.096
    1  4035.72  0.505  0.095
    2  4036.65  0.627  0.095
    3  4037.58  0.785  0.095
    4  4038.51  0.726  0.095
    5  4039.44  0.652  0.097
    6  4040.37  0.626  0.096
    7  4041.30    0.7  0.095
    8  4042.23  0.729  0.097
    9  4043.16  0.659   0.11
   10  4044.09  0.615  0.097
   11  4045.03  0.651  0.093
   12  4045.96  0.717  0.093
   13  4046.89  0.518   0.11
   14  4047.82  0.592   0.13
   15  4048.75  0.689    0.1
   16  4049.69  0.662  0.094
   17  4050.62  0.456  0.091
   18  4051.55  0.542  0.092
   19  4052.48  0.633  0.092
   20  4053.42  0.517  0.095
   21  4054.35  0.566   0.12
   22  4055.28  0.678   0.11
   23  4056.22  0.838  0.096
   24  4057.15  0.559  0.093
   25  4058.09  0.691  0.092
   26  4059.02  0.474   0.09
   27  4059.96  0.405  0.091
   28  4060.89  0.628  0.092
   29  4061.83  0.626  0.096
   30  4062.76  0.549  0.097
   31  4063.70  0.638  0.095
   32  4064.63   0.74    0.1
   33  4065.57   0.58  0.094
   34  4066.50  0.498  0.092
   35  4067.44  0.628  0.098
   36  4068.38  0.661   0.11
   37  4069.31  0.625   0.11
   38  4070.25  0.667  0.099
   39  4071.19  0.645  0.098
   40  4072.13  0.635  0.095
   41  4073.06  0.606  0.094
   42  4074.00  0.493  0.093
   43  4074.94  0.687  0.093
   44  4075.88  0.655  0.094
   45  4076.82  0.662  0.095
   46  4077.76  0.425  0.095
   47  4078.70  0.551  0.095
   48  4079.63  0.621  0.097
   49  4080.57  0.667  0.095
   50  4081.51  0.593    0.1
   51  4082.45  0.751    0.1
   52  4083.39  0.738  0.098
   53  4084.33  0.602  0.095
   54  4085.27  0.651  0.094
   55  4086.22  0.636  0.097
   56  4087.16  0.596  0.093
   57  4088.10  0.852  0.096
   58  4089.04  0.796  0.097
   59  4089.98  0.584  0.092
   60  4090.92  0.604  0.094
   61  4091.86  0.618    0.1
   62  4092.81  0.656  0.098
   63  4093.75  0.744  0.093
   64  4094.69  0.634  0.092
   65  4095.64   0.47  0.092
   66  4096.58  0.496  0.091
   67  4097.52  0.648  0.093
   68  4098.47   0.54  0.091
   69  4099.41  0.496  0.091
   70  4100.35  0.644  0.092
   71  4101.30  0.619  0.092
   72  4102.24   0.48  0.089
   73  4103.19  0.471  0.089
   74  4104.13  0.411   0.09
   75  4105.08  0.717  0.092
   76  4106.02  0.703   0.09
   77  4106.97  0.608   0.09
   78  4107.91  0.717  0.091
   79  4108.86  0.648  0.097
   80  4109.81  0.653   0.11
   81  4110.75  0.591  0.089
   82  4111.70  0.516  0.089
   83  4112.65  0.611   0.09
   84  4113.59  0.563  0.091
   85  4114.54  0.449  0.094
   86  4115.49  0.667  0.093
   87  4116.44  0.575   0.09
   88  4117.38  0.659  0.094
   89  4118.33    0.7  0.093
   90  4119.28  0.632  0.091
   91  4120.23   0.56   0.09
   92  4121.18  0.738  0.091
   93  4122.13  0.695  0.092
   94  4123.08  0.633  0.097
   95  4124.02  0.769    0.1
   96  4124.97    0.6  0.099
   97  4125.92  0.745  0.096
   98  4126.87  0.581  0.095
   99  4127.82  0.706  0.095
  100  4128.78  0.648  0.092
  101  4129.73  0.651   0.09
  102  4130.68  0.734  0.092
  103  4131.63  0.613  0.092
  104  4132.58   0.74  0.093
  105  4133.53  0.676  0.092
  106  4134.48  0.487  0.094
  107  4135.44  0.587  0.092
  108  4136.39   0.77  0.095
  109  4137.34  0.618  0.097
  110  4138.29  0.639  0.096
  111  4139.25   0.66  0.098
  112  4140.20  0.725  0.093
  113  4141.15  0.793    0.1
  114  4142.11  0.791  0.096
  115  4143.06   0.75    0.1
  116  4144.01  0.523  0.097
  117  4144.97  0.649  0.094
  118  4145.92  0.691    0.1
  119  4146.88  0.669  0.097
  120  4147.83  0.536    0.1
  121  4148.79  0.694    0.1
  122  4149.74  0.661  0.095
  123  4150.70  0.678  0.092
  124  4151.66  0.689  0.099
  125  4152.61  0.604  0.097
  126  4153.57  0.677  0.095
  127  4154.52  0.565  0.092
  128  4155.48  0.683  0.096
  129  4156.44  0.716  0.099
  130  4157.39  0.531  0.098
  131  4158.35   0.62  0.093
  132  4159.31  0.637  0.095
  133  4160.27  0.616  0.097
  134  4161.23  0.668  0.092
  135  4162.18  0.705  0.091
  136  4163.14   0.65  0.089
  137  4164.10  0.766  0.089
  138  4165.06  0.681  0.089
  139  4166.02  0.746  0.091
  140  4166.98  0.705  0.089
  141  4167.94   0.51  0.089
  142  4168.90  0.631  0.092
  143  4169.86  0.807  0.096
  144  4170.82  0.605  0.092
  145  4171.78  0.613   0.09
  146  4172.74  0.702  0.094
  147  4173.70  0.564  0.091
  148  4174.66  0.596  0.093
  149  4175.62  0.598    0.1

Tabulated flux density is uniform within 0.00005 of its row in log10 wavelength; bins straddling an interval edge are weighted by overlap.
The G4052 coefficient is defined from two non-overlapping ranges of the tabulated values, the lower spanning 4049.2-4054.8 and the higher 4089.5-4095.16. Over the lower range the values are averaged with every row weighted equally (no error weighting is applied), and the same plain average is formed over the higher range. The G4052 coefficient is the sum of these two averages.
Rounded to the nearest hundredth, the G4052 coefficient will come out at 1.20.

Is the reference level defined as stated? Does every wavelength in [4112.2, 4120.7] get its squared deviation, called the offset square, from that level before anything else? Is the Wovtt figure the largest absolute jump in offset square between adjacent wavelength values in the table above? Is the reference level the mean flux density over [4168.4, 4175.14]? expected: 0.038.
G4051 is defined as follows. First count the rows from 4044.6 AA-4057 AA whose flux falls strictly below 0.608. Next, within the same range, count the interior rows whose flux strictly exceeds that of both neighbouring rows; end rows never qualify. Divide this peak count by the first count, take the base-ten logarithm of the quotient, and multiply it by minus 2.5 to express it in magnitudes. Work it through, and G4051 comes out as 0.75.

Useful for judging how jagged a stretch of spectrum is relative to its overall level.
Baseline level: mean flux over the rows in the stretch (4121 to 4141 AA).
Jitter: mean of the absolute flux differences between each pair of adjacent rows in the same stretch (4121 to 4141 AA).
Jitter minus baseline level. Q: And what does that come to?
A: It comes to -0.57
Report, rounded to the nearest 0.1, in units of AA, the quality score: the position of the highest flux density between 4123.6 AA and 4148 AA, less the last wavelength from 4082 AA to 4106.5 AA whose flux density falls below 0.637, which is 37.0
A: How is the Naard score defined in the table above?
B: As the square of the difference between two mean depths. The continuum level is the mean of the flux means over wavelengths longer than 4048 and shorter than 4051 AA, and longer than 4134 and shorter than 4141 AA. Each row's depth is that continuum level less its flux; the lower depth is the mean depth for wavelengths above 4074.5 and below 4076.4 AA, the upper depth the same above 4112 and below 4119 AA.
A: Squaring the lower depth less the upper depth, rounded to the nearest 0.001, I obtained 0.005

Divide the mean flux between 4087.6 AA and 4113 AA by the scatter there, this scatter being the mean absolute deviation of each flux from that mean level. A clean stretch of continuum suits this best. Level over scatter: 7.7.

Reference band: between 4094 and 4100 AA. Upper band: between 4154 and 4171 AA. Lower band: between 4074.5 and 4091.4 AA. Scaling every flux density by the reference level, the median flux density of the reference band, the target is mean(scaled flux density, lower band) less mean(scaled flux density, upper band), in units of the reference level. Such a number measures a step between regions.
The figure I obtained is -0.02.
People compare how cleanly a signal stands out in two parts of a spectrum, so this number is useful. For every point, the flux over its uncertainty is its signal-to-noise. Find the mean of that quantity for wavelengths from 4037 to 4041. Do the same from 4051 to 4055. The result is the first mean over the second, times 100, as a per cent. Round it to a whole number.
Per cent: 127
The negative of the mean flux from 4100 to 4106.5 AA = -0.58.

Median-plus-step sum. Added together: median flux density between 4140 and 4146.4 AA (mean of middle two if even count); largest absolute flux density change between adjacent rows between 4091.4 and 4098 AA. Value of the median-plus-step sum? 0.89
